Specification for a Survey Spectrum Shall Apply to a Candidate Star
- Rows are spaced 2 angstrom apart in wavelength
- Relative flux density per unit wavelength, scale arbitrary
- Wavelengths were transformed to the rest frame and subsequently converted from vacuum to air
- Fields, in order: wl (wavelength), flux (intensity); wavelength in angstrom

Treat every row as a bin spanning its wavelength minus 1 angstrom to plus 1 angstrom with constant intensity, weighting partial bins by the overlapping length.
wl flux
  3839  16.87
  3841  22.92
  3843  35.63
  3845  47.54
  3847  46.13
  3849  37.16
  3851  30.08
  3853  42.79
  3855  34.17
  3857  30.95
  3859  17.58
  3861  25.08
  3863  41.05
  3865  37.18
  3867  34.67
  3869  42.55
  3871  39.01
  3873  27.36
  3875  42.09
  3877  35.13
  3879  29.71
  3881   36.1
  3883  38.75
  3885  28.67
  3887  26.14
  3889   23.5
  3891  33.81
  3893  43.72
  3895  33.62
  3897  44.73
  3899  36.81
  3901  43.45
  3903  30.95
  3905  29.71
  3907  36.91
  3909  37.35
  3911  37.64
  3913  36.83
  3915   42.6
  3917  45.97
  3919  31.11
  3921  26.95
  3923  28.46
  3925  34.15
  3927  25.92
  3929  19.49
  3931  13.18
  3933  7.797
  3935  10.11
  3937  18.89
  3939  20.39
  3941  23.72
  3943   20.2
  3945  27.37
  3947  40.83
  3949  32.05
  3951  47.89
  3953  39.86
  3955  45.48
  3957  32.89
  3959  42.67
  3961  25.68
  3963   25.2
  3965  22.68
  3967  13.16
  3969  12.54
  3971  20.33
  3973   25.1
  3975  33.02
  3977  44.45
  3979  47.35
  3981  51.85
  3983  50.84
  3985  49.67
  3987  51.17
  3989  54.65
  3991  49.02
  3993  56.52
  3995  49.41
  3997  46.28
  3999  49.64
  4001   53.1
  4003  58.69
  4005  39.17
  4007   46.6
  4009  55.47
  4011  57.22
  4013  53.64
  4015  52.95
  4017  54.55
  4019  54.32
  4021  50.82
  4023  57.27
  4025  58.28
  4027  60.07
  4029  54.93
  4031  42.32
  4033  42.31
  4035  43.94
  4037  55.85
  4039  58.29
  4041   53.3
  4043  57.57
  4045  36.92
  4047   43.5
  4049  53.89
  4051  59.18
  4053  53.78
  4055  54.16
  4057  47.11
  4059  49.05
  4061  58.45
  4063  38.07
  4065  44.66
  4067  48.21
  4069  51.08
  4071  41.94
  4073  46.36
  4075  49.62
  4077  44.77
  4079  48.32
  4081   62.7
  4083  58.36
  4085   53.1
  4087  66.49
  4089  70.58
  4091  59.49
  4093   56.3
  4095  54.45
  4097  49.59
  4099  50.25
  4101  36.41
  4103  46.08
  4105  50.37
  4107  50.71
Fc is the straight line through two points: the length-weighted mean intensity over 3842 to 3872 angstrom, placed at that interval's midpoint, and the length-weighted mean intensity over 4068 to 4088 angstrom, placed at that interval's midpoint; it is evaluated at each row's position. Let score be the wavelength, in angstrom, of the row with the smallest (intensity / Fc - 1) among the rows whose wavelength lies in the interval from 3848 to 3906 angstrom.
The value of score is 3859 angstrom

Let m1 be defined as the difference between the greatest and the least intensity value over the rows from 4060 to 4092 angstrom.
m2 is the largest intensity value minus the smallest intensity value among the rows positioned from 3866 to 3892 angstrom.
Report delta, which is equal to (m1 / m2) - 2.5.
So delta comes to -0.8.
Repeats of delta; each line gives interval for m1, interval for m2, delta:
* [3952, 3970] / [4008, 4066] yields -1.1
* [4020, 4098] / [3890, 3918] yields -0.4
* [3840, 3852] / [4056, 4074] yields -1.3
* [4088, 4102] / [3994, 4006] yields -0.7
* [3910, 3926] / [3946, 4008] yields -2.1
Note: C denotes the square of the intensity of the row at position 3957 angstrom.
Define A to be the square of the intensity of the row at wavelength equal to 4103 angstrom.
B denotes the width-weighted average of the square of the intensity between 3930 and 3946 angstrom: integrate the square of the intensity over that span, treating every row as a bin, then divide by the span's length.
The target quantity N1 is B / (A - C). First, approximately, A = 2123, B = 354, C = 1082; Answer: 0.3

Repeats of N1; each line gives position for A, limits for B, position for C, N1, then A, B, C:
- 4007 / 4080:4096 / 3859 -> 2.0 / 2172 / 3654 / 309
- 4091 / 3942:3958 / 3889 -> 0.5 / 3539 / 1360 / 552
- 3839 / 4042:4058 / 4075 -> -1.2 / 285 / 2628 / 2462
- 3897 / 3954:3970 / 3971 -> 0.6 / 2001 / 889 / 413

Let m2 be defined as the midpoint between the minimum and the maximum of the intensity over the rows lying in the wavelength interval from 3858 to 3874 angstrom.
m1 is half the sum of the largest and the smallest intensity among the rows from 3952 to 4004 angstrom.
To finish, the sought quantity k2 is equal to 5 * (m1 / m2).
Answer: 5.9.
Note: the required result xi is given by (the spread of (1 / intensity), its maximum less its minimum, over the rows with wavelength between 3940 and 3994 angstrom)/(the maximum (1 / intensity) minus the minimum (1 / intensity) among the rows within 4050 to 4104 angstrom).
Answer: 4.7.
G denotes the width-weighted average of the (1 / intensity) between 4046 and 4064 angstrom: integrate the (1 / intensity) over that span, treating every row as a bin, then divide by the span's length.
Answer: 0.020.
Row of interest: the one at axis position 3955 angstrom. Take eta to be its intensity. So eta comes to 45.48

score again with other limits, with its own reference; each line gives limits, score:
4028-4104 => 4101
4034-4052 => 4045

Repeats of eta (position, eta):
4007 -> 46.6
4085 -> 53.1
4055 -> 54.16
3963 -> 25.2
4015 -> 52.95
